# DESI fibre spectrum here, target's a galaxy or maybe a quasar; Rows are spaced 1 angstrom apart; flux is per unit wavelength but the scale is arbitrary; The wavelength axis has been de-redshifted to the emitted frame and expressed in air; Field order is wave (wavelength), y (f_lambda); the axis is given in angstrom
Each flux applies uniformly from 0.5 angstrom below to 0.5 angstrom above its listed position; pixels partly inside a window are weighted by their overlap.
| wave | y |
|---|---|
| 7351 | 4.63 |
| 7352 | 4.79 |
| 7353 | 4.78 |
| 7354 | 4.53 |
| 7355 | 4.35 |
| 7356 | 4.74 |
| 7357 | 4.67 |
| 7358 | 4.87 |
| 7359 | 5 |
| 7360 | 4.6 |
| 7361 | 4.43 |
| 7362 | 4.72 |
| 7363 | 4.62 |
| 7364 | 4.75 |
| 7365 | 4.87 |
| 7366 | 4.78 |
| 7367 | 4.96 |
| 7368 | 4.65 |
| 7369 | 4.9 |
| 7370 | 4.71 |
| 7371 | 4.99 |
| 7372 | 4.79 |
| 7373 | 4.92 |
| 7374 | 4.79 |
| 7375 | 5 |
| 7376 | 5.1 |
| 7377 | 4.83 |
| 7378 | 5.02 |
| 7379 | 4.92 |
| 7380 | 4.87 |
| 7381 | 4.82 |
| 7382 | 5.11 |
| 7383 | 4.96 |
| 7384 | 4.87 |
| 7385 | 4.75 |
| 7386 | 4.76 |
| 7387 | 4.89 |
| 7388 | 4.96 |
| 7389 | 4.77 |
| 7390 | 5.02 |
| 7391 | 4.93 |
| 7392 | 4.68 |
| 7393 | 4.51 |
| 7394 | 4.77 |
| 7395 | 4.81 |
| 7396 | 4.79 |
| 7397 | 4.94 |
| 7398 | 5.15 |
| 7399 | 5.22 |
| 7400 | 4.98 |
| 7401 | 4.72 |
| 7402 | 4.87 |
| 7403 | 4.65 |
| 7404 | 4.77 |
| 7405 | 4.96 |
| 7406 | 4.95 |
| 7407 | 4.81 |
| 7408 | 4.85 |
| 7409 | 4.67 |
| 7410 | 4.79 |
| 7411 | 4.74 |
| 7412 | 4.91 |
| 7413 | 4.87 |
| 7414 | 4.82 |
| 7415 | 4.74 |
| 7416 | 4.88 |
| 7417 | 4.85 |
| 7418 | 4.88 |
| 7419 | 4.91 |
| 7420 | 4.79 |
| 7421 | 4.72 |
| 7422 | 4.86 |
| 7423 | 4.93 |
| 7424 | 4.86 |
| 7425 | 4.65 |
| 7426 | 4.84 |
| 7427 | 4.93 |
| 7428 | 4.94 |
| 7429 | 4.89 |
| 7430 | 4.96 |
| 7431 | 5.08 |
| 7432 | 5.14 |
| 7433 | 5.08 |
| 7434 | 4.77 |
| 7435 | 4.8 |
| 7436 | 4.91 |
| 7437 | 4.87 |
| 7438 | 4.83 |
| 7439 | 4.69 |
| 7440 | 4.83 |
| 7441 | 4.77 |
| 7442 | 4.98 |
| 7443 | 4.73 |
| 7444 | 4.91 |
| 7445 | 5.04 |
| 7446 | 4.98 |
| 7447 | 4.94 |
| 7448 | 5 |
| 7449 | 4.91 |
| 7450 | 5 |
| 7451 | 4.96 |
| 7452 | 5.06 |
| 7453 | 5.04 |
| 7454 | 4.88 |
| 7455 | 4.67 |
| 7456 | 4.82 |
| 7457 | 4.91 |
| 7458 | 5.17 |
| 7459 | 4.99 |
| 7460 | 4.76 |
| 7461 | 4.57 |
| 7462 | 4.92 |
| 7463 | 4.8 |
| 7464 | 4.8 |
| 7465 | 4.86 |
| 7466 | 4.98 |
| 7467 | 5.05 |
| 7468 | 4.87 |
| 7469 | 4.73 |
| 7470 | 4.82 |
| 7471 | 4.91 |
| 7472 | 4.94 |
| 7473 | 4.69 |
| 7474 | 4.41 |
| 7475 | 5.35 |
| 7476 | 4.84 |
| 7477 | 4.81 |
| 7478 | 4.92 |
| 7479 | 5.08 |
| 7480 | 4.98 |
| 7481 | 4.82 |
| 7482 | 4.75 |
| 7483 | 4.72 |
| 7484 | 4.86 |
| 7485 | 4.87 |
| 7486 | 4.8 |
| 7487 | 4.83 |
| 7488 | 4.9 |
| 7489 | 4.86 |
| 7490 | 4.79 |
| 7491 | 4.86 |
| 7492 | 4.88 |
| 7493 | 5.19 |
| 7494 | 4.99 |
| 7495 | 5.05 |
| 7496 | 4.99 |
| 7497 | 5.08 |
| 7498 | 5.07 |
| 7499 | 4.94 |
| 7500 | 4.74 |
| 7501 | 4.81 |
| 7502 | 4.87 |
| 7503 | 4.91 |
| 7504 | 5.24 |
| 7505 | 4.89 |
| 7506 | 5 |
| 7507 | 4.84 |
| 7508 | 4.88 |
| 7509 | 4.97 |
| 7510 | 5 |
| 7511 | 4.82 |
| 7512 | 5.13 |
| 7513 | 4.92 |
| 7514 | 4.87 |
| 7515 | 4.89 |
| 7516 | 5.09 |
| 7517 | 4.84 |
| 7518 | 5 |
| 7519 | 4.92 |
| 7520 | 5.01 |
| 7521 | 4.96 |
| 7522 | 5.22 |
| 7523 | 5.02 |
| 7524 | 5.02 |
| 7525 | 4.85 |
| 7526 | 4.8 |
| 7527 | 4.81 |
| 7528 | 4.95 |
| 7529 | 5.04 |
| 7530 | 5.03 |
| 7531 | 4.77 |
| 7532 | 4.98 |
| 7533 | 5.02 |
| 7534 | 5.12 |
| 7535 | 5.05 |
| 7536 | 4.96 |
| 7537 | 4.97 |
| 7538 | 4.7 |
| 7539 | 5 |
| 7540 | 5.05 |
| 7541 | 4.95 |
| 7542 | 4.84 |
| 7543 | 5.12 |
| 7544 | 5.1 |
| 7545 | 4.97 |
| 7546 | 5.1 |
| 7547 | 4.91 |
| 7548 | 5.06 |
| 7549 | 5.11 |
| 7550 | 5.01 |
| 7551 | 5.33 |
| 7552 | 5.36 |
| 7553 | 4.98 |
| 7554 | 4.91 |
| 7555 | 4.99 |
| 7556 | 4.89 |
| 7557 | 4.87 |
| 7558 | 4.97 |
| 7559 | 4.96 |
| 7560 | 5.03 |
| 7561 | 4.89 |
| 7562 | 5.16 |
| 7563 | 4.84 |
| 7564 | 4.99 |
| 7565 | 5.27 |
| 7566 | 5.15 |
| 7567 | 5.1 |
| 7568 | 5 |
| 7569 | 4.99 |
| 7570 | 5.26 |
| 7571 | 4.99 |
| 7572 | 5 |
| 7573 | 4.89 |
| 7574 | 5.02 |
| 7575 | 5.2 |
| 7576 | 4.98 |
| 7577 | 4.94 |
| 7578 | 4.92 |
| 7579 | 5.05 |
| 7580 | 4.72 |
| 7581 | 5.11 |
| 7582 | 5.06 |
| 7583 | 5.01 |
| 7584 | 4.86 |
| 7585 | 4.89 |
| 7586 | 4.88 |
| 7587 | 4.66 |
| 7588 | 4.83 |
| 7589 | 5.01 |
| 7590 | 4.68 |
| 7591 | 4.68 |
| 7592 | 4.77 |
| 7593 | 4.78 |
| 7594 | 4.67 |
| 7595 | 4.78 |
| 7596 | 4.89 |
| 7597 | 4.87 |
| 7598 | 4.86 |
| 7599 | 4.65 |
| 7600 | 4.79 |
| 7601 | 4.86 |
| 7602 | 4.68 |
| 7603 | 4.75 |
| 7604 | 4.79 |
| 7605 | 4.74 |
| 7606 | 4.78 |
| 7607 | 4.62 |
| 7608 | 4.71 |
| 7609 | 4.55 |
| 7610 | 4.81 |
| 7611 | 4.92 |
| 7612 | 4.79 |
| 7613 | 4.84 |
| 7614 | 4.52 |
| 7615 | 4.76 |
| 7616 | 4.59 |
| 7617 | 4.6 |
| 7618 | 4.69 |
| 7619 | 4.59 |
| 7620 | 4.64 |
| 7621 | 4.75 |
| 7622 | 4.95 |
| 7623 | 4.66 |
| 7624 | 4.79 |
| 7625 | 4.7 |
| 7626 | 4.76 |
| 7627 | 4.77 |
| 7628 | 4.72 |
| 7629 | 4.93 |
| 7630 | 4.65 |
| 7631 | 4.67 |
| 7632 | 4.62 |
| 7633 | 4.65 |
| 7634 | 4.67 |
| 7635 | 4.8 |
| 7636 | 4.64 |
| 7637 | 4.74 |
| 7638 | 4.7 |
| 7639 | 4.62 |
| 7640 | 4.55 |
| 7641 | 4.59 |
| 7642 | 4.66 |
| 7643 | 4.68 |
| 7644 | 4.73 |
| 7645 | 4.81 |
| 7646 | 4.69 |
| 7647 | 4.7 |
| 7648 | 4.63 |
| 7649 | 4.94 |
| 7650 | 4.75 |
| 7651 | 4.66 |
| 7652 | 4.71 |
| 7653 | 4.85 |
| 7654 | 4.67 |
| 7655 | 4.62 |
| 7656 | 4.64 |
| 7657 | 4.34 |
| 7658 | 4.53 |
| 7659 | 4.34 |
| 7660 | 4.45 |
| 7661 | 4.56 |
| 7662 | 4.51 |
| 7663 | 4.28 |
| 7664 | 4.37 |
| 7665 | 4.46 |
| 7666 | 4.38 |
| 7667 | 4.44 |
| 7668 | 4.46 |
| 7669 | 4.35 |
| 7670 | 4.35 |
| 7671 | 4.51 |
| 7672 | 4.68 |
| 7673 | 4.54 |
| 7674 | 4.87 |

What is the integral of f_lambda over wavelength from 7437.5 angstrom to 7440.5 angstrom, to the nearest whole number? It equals 14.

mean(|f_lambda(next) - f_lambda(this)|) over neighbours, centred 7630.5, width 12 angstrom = 0.093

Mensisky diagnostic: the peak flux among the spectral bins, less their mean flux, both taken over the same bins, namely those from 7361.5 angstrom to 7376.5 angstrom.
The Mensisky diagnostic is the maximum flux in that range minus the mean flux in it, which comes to 0.263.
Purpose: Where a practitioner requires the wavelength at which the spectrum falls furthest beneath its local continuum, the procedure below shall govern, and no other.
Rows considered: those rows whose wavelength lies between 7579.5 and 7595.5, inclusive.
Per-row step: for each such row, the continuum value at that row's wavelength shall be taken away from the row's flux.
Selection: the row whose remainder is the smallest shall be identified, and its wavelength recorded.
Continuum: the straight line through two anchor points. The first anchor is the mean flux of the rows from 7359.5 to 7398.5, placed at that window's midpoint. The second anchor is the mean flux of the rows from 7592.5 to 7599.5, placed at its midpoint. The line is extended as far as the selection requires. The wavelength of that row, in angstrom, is 7587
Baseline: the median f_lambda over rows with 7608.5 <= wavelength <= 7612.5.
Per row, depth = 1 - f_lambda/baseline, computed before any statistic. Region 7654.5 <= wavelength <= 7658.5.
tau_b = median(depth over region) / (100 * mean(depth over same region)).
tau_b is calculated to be 0.0084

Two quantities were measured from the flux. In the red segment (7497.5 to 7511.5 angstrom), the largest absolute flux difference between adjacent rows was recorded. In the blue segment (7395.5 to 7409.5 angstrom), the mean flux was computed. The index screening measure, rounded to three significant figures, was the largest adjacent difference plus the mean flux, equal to 5.23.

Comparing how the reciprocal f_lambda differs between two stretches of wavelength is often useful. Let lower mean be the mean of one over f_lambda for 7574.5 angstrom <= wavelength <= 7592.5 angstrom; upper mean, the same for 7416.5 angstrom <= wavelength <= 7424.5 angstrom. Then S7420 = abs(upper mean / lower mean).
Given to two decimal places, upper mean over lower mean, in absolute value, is 1.01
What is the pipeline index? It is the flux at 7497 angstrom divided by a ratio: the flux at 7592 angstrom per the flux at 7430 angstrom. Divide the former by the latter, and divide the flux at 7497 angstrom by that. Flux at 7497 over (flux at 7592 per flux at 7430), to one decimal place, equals 5.3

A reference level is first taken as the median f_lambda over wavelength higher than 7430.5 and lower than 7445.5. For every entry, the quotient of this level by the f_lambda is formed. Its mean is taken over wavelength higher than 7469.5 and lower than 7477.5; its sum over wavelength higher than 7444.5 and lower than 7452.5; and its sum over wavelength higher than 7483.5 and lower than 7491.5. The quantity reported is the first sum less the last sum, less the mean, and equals -1.23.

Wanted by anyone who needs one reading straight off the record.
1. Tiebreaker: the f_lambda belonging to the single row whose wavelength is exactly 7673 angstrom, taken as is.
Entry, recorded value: 4.54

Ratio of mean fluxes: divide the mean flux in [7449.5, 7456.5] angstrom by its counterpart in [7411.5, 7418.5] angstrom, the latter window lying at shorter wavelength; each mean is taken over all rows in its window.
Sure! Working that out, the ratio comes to 1.01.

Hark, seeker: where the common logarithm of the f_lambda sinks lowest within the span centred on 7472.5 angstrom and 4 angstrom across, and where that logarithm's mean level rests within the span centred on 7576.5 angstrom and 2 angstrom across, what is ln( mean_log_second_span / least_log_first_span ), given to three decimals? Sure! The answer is 0.076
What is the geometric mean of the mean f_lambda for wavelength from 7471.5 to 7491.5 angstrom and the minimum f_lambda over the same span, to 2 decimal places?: 4.63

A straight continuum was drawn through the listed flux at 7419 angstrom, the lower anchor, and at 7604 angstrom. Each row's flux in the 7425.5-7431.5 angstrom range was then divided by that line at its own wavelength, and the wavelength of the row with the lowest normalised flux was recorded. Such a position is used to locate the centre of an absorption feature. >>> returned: 7426 angstrom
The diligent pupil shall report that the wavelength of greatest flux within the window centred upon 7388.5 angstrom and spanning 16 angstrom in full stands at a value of 7382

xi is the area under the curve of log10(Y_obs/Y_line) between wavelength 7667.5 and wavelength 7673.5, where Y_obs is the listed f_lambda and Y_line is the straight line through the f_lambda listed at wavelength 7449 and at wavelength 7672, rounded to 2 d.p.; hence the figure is -0.11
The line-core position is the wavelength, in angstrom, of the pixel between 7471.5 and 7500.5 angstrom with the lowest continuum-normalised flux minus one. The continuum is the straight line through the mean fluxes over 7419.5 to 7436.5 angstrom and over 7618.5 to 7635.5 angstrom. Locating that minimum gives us 7474 angstrom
